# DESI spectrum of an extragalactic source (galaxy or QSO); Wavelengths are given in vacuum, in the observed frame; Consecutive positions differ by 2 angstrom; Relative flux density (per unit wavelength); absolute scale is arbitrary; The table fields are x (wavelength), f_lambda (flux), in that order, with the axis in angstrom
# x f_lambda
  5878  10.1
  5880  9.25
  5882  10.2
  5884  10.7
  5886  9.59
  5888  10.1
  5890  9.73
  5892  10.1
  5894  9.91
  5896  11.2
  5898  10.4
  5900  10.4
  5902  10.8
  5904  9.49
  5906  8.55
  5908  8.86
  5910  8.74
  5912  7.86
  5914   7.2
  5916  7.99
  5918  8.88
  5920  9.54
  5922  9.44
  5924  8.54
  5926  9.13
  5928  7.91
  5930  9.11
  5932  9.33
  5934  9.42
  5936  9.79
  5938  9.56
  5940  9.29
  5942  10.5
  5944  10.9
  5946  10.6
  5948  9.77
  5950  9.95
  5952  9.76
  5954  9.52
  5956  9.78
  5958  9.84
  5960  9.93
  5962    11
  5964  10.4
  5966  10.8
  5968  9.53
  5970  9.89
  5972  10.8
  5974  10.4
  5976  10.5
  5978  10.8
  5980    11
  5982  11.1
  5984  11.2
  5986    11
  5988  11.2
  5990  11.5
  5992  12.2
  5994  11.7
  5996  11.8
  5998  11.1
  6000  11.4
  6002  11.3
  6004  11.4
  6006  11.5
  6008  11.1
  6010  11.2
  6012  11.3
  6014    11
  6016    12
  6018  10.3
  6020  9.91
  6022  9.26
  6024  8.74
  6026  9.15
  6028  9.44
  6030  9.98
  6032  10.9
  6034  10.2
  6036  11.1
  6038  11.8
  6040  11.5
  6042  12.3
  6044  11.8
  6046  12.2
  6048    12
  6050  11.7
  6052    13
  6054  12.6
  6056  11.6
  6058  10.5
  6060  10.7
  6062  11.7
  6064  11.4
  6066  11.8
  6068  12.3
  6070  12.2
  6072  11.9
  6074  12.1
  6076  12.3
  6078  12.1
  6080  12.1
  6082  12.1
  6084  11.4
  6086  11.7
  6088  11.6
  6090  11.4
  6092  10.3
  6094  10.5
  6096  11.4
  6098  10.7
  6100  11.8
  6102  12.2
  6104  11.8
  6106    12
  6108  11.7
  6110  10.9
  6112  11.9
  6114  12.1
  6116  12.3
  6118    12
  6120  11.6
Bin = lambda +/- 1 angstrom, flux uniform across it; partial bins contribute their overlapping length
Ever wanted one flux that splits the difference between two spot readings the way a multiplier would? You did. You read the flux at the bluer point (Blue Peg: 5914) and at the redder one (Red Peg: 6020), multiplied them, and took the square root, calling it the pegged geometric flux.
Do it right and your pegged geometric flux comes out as 8.4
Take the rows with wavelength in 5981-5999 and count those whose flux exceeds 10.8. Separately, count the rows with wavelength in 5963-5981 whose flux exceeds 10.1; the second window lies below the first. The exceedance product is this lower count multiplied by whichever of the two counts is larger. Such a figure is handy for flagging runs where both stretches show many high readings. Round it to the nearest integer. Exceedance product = 63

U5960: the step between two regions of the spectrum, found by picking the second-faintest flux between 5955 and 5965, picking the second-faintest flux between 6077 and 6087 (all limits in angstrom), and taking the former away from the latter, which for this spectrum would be 1.9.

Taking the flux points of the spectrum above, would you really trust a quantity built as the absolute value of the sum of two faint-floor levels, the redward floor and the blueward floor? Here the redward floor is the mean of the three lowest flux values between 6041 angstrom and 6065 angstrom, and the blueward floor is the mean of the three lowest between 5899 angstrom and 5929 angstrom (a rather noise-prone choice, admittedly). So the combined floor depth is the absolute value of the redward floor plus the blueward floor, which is 18.5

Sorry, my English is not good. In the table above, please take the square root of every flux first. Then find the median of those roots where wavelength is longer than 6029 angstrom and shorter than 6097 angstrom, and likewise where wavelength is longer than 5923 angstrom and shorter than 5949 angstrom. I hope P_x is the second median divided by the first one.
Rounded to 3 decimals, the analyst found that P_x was 0.897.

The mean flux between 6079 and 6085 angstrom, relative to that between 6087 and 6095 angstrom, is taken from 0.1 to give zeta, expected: -0.98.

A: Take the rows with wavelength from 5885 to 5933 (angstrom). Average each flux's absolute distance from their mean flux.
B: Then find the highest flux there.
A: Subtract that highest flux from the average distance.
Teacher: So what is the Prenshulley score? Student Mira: -10.4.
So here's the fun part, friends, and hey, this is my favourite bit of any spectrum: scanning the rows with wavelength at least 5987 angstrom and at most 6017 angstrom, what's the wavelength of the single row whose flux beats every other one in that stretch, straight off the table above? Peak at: 5992 angstrom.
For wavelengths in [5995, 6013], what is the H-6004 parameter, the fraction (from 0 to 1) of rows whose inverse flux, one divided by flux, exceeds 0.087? 0.8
